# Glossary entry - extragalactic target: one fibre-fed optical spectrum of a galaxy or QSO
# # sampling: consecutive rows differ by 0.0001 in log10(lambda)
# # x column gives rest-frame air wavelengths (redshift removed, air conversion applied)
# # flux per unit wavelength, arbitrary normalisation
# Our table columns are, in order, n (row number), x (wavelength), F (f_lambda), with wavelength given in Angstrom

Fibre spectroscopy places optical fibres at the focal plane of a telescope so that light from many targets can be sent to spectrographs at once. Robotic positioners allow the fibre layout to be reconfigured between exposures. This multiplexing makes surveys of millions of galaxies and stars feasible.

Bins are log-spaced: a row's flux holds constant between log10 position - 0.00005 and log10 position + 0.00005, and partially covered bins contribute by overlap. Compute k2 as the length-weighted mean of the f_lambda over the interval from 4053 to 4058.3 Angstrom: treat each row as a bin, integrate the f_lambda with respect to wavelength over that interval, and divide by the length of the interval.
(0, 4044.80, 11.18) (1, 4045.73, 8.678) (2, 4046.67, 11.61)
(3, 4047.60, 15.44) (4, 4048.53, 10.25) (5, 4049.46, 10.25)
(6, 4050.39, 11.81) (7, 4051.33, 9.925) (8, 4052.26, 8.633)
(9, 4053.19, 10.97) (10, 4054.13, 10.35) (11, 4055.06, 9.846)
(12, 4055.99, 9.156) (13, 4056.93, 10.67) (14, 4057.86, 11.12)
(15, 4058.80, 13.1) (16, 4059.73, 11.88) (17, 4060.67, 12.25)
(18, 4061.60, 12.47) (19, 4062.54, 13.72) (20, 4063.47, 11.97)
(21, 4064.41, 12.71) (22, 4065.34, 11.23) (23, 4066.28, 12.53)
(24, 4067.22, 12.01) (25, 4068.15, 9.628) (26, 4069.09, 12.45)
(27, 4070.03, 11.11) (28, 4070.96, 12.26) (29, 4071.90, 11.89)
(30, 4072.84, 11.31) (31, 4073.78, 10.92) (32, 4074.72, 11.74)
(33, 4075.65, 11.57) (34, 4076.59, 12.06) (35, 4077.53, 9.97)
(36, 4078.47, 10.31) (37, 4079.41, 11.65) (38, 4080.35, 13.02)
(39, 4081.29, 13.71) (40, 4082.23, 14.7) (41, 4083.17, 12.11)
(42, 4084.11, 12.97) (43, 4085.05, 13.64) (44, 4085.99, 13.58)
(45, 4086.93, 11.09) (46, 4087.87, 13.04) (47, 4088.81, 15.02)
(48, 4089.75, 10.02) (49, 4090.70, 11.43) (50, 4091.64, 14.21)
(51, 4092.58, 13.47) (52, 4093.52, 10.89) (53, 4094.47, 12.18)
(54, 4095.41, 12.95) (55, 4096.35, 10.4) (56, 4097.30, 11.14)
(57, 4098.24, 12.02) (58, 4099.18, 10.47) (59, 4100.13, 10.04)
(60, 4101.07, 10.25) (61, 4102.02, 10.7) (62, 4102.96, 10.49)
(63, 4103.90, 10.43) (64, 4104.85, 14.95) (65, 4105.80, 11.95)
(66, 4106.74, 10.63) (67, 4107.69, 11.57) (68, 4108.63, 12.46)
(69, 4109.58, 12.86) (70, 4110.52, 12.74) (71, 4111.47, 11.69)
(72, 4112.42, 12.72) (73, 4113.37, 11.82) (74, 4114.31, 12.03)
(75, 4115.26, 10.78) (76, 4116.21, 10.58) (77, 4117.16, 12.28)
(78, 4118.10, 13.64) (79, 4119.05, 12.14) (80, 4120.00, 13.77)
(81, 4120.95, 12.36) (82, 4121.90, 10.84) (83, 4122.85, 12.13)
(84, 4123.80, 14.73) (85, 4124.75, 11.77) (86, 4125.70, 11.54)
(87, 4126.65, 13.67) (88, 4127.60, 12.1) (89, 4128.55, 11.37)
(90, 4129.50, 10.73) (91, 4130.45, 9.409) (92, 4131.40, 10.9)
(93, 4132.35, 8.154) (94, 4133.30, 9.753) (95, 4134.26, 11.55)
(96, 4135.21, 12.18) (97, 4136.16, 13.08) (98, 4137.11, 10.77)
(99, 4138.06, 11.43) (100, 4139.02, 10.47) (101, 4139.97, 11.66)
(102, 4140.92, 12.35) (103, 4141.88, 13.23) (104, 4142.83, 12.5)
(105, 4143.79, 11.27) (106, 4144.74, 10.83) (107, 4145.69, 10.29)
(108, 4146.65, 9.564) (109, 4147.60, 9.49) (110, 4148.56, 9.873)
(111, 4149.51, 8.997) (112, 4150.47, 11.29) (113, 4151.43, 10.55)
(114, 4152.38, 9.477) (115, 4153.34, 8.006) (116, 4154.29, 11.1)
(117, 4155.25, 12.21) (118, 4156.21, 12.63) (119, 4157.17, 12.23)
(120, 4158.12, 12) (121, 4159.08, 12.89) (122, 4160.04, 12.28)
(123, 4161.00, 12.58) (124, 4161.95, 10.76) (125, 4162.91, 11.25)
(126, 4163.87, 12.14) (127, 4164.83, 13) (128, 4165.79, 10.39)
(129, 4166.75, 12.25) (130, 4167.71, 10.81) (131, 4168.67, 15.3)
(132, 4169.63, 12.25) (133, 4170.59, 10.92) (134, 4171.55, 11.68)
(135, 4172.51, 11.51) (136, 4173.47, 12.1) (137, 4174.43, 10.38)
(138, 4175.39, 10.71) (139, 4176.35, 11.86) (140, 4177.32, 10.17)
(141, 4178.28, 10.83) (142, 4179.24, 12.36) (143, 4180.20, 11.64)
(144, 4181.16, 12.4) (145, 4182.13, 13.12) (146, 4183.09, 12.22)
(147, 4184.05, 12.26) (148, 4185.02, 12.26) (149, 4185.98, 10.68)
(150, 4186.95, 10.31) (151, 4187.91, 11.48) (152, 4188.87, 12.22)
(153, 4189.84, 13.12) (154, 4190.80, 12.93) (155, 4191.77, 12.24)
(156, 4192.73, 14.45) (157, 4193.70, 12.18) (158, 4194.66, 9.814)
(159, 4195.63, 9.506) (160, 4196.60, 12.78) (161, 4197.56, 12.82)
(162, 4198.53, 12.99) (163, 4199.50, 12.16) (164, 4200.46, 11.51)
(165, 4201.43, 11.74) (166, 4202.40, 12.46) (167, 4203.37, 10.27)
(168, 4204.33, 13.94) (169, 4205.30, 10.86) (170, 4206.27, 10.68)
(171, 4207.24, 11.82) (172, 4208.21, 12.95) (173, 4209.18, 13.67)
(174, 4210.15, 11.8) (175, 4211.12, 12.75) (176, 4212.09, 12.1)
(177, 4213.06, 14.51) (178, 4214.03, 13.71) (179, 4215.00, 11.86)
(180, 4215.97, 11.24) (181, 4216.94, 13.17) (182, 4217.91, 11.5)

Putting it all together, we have 10.3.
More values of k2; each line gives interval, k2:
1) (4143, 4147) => 10.7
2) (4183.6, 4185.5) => 12.2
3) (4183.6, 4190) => 11.7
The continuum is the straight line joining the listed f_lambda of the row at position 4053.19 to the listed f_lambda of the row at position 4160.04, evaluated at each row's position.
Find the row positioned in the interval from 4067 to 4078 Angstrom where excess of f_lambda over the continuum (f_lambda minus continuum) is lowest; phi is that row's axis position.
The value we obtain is 4068.15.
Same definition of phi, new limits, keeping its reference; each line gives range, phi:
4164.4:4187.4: 4177.32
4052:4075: 4052.26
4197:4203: 4200.46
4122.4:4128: 4125.70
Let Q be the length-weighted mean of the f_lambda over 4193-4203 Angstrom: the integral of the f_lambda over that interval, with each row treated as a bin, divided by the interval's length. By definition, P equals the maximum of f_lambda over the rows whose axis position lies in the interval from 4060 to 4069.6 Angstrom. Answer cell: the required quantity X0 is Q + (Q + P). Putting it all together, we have 37.4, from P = 13.72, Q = 11.8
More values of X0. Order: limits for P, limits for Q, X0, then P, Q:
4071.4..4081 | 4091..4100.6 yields 36.6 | 13.02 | 11.8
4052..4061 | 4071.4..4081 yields 36.1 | 13.1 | 11.5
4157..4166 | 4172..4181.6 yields 35.8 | 13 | 11.4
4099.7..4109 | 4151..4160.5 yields 37.6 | 14.95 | 11.3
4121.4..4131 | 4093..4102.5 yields 37.0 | 14.73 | 11.1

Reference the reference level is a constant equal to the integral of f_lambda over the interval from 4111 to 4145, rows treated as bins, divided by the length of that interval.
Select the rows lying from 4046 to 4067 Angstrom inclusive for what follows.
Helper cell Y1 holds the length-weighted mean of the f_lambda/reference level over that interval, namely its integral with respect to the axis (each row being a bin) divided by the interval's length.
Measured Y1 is 0.97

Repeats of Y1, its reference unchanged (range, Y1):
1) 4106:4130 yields 1.03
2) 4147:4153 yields 0.84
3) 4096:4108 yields 0.95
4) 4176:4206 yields 1.02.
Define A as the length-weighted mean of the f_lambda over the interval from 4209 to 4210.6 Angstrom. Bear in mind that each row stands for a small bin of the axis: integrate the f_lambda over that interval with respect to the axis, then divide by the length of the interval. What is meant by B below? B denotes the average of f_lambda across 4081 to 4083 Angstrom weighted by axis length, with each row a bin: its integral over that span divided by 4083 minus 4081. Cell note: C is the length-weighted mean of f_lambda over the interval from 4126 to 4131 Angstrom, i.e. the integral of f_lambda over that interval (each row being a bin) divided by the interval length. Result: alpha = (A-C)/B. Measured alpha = 0.08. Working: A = 12.6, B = 13.9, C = 11.5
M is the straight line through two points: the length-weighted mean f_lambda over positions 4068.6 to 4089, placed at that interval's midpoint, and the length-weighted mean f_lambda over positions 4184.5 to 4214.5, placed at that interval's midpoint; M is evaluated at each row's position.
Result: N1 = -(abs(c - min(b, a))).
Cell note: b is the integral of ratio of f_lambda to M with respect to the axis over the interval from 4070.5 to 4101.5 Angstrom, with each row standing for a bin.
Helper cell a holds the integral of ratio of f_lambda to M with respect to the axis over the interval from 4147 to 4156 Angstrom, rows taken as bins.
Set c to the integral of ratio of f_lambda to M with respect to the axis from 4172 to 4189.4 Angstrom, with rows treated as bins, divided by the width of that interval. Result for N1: -6.6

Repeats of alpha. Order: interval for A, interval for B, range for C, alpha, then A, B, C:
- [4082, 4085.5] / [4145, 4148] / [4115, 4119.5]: 0.13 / 13.3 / 9.9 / 11.9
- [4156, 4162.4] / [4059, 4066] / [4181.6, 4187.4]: 0.03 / 12.2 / 12.4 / 11.8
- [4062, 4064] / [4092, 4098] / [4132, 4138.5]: 0.15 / 12.8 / 11.9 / 11.0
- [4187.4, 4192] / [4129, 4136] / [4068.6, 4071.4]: 0.05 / 12.4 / 10.5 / 11.9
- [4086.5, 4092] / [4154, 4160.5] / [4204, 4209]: 0.03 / 12.4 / 12.2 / 12.1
